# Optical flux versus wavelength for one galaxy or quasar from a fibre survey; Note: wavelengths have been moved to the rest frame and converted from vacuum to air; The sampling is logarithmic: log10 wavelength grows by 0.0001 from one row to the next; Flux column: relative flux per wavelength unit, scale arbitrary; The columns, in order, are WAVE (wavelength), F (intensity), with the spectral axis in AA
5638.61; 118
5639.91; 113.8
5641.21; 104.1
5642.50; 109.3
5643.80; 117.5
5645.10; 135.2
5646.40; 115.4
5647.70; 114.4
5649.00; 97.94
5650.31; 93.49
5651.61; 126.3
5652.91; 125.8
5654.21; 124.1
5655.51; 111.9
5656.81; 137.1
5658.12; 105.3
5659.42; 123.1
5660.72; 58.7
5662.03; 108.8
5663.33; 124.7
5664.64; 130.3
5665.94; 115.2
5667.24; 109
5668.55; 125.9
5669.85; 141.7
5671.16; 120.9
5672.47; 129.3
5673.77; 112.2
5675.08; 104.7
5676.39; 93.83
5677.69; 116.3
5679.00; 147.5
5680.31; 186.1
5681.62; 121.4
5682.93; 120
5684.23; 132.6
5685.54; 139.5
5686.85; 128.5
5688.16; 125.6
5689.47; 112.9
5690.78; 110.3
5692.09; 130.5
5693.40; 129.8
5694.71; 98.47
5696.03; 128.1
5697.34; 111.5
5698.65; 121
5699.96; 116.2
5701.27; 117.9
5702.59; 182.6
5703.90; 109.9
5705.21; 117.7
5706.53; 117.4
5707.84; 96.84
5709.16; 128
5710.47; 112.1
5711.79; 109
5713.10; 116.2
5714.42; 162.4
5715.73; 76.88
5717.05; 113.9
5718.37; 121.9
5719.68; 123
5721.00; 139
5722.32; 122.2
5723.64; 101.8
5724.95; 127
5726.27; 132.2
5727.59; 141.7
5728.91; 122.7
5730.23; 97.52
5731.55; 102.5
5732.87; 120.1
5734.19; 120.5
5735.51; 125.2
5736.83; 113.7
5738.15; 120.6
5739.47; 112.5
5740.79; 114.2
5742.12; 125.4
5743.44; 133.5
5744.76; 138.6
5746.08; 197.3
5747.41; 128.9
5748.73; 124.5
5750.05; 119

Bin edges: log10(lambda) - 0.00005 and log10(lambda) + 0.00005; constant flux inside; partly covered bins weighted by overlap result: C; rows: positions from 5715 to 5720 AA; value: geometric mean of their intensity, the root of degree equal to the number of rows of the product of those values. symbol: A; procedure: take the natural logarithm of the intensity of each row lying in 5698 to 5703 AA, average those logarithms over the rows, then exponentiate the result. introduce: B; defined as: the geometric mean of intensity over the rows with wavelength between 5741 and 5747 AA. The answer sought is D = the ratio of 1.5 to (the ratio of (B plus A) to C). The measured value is 0.58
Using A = 132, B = 146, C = 107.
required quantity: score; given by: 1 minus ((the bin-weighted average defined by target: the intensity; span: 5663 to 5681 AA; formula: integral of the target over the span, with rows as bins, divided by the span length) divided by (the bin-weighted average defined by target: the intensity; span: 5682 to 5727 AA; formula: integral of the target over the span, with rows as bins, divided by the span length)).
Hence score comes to -0.032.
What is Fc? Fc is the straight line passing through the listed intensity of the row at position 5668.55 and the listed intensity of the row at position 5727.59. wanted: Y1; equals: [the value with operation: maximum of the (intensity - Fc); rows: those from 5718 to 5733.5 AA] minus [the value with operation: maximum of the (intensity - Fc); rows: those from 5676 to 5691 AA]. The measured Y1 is -57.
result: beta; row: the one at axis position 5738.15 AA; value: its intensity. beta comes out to 120.6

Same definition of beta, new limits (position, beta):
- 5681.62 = 121.4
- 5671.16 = 120.9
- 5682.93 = 120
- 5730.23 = 97.52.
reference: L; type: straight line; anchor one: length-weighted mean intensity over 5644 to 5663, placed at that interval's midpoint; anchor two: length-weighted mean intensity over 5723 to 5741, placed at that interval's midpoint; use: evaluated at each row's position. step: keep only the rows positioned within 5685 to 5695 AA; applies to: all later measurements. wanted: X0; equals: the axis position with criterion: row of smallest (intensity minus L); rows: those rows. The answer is 5694.71 AA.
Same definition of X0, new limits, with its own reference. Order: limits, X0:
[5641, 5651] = 5650.31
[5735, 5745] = 5739.47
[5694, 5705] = 5694.71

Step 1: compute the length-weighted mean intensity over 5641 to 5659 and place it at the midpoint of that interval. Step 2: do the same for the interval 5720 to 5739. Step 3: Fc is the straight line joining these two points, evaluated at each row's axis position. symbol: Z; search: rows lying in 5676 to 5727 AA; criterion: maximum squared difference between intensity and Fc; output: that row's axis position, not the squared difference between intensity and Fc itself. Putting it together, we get 5680.31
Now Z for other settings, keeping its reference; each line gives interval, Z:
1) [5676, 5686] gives 5680.31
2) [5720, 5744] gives 5730.23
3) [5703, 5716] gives 5714.42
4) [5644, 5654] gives 5650.31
